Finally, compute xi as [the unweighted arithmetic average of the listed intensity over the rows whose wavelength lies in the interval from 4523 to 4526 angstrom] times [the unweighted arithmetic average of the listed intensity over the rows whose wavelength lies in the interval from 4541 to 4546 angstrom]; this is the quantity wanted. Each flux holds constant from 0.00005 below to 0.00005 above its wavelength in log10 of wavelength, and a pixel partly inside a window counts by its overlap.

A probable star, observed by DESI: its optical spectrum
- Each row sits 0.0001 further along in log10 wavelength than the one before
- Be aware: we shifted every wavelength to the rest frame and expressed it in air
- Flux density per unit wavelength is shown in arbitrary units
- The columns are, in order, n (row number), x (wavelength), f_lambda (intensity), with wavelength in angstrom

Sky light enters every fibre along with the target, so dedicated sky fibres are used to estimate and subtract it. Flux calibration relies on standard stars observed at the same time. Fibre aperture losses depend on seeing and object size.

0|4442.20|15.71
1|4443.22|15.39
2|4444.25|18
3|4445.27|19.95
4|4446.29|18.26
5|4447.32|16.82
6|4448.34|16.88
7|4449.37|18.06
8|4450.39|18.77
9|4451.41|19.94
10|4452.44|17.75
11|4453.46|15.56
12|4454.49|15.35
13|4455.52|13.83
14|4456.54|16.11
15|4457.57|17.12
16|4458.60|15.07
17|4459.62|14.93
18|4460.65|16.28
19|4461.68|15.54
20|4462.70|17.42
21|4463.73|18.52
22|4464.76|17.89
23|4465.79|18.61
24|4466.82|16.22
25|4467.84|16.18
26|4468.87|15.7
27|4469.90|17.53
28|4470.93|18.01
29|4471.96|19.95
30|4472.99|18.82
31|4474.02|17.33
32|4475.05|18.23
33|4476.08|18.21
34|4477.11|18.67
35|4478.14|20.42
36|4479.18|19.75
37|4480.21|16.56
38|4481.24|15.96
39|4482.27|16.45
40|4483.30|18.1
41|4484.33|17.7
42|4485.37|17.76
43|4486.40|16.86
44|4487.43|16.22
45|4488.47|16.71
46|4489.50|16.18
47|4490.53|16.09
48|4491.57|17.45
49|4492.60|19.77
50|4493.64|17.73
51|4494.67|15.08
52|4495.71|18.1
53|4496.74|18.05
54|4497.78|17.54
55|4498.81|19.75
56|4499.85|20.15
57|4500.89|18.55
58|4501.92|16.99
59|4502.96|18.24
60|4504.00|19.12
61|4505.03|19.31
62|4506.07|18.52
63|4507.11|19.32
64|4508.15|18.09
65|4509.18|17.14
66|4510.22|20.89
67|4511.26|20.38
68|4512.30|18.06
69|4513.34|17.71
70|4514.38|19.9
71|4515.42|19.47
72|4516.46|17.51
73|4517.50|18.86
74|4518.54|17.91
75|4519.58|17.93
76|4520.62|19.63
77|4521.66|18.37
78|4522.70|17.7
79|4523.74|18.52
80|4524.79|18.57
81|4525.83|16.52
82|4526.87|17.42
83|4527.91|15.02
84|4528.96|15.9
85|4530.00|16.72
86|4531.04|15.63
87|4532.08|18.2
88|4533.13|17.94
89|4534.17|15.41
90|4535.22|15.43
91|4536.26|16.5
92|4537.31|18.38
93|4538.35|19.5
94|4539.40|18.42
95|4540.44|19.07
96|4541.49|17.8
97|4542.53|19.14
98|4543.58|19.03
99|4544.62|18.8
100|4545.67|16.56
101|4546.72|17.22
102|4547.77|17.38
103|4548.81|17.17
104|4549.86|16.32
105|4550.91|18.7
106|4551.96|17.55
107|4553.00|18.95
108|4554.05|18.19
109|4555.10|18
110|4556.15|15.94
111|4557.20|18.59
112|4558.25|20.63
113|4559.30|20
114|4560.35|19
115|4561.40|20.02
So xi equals 326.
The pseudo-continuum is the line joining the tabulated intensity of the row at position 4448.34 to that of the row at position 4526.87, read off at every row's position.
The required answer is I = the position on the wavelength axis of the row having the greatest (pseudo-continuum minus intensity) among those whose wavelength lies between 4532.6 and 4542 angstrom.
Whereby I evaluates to 4534.17 angstrom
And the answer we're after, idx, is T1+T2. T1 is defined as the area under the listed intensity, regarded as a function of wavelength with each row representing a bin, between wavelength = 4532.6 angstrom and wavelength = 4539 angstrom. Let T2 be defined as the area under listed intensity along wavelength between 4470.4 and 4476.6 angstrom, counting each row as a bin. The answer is 224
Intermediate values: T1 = 110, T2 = 114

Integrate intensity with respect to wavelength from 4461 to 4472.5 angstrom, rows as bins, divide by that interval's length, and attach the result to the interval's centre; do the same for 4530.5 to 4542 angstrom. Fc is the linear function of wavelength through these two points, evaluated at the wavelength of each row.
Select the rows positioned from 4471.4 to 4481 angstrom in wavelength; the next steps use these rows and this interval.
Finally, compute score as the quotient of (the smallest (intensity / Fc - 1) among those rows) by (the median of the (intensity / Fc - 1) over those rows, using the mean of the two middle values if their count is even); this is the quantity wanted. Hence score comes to -1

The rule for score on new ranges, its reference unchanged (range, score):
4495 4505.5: 0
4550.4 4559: -2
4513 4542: -5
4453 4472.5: 3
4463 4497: -8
